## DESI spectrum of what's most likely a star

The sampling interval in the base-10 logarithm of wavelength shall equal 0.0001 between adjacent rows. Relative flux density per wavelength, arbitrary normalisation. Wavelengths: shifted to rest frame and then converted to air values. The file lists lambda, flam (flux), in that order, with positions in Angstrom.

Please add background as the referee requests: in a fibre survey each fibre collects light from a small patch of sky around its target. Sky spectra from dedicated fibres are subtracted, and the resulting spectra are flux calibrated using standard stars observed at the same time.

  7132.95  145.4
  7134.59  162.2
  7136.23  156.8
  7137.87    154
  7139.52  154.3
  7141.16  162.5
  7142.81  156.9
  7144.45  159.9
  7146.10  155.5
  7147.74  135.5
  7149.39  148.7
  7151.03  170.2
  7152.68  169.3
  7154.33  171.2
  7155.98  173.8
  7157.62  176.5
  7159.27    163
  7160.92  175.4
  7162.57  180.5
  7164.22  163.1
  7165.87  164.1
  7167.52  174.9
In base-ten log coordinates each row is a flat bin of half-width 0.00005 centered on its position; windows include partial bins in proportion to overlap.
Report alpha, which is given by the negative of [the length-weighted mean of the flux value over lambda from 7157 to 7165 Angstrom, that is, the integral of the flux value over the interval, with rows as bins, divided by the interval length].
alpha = -172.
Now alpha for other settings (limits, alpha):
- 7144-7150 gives -149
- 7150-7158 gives -171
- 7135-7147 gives -157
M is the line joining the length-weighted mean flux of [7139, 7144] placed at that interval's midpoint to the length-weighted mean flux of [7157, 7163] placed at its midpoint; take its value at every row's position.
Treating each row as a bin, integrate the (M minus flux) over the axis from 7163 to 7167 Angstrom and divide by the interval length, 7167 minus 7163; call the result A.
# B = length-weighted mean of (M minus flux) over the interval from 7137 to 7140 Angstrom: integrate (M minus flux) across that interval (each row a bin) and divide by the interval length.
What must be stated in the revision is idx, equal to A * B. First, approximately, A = 11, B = 1.8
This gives 20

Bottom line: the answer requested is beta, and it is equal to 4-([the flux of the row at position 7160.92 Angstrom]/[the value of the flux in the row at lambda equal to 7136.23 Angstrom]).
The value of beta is 2.88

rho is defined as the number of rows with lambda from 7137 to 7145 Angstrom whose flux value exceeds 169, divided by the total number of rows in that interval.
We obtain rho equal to 0.0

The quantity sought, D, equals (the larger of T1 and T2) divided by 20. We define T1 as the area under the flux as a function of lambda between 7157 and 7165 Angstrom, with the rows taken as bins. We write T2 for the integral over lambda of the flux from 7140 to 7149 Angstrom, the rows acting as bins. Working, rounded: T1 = 1372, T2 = 1384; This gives 69.2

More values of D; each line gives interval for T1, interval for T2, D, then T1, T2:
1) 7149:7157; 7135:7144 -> 70.8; 1344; 1416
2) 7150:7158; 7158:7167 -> 76.4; 1372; 1527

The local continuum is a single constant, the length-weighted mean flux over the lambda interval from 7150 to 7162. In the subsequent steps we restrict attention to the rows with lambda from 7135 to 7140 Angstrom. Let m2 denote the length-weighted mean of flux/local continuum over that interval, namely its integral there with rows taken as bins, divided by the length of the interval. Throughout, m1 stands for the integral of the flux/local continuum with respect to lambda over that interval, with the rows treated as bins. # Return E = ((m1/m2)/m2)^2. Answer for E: 30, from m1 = 4.55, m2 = 0.91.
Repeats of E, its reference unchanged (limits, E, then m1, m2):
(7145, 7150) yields 34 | 4.30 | 0.86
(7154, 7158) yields 15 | 4.07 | 1.02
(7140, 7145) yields 29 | 4.66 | 0.93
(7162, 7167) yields 26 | 4.94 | 0.99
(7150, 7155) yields 26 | 4.95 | 0.99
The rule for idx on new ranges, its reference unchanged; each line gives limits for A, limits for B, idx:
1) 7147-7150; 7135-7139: -28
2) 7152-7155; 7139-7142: 3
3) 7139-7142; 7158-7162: -3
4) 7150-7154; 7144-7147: -9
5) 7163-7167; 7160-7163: -30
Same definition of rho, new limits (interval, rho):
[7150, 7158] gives 1.0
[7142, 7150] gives 0.0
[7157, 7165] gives 0.6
